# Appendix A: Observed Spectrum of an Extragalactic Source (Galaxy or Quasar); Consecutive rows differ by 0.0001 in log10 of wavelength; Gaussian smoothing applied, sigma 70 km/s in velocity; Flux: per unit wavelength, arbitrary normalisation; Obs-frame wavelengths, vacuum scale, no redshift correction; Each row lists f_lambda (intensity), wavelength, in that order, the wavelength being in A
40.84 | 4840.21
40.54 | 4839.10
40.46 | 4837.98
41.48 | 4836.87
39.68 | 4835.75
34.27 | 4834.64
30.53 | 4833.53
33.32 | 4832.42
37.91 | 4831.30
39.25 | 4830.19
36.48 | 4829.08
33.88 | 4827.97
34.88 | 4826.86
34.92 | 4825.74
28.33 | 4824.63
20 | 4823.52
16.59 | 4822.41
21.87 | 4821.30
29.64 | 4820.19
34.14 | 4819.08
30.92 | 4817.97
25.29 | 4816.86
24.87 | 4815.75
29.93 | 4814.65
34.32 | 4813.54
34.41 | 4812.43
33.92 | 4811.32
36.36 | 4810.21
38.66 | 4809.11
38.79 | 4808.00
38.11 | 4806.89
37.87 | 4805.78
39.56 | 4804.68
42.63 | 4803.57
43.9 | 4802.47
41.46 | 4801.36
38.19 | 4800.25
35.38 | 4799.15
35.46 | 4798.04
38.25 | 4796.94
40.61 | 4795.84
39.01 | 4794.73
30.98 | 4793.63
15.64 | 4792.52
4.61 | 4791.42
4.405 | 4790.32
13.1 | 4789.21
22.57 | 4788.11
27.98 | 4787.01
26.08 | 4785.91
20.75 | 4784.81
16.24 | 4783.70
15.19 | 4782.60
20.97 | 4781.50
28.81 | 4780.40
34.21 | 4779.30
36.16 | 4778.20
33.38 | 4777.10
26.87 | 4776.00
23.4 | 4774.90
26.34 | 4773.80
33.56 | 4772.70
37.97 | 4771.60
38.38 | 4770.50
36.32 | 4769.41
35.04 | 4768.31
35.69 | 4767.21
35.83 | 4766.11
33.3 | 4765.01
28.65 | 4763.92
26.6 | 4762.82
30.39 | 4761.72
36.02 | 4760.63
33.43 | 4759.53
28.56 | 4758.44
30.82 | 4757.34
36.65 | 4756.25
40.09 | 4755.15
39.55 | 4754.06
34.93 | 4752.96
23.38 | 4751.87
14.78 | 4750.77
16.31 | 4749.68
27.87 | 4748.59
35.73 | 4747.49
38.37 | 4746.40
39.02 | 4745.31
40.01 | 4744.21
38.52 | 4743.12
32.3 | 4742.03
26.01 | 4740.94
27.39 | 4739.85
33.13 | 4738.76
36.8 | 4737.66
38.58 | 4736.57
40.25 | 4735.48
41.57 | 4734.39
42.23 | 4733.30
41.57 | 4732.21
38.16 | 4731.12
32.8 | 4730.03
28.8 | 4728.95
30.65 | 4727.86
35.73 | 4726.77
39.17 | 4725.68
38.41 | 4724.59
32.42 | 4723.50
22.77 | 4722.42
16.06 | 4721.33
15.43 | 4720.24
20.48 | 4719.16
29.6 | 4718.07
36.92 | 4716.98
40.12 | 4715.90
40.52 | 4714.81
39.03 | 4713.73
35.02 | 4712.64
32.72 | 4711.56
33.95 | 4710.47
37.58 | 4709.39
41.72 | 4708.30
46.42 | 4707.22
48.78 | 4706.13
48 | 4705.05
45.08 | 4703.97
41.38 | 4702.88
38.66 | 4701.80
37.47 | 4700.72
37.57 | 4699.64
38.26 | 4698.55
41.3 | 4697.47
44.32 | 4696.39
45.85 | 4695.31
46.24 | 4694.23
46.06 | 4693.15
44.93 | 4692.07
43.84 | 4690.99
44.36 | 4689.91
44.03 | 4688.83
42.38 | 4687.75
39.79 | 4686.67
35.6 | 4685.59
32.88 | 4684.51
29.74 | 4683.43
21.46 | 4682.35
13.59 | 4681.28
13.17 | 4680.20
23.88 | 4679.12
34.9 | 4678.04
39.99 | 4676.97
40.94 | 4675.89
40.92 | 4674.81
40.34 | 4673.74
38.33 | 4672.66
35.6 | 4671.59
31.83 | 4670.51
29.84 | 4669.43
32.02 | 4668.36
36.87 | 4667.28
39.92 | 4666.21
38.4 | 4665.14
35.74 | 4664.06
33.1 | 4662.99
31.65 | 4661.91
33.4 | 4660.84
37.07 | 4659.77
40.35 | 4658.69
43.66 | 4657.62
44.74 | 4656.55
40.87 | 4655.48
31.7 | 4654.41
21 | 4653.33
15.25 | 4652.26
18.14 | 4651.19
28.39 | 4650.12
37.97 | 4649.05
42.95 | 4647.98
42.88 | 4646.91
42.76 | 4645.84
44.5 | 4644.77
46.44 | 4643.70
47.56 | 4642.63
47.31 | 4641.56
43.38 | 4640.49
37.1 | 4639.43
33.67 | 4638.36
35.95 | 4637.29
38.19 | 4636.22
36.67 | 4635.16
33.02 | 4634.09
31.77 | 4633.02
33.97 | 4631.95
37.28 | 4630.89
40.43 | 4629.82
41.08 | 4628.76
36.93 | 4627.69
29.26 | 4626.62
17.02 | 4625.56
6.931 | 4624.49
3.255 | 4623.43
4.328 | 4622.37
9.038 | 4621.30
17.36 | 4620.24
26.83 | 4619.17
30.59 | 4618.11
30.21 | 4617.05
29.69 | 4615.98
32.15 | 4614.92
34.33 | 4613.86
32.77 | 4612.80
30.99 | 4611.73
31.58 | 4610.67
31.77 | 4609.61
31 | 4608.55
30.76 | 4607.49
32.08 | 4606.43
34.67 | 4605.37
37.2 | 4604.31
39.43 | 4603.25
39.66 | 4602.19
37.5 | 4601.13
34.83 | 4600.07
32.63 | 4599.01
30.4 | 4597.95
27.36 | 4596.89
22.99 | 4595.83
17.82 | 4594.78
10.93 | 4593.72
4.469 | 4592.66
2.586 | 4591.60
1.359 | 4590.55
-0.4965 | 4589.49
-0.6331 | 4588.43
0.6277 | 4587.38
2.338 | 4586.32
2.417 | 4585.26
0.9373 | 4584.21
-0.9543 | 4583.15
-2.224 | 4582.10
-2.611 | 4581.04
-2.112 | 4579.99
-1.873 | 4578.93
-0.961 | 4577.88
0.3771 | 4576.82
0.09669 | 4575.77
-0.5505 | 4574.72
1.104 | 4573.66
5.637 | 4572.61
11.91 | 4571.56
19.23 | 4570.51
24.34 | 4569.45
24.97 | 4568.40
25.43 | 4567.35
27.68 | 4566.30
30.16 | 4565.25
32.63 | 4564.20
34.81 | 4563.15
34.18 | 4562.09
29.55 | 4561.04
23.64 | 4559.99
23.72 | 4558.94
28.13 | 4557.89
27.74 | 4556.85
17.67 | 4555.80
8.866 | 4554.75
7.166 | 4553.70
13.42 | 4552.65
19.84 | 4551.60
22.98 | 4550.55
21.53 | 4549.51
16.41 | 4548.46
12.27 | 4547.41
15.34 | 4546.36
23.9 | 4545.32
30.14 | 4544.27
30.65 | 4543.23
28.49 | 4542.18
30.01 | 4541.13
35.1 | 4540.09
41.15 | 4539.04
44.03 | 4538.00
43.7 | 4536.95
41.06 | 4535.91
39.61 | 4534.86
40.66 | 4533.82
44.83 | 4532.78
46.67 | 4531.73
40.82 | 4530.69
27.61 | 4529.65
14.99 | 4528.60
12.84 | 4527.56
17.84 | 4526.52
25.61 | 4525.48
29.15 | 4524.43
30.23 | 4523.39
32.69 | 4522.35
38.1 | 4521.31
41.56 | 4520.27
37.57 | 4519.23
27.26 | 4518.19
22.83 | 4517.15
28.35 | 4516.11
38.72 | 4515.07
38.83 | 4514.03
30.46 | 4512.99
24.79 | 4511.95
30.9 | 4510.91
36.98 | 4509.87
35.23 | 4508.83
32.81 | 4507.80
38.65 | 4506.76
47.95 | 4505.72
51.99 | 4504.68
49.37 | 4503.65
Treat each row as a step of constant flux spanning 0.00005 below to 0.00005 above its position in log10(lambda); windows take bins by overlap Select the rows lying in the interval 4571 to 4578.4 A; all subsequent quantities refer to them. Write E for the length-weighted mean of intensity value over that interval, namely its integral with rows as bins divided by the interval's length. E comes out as 3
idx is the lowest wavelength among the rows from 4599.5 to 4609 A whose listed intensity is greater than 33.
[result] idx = 4600.07 A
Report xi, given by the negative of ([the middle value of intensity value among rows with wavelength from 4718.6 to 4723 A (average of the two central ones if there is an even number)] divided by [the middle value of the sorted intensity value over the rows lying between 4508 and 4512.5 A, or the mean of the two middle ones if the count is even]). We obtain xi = -0.6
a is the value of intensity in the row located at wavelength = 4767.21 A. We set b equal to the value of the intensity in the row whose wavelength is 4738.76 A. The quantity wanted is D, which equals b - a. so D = -3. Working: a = 35.69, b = 33.13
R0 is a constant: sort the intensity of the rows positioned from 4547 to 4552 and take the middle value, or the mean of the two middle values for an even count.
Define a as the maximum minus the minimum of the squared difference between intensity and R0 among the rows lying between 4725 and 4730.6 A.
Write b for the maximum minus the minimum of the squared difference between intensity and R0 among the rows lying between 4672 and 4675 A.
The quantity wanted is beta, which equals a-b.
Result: 191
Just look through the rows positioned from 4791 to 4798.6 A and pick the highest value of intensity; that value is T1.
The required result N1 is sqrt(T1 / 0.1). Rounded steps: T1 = 40.61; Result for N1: 20.2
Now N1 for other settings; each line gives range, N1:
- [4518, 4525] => 20.4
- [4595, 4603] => 19.9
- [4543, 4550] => 17.5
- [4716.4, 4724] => 19.2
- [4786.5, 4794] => 17.6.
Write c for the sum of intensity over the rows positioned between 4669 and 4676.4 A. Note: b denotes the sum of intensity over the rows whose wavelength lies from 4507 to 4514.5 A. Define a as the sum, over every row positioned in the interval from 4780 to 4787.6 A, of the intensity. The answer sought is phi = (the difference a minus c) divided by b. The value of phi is -0.4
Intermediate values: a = 156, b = 230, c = 258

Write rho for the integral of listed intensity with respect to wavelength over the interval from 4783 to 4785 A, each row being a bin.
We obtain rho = 36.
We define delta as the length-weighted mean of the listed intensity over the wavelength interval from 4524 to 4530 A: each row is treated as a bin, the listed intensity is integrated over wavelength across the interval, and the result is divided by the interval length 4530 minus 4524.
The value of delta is 21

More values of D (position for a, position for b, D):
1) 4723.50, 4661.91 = -1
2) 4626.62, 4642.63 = 18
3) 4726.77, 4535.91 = 5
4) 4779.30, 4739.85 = -7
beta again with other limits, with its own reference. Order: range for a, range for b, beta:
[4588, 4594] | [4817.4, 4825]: 135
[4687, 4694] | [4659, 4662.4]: 22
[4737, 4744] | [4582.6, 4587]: 182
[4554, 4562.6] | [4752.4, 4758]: -89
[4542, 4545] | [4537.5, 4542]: -440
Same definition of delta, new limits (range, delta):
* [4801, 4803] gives 43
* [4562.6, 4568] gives 30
